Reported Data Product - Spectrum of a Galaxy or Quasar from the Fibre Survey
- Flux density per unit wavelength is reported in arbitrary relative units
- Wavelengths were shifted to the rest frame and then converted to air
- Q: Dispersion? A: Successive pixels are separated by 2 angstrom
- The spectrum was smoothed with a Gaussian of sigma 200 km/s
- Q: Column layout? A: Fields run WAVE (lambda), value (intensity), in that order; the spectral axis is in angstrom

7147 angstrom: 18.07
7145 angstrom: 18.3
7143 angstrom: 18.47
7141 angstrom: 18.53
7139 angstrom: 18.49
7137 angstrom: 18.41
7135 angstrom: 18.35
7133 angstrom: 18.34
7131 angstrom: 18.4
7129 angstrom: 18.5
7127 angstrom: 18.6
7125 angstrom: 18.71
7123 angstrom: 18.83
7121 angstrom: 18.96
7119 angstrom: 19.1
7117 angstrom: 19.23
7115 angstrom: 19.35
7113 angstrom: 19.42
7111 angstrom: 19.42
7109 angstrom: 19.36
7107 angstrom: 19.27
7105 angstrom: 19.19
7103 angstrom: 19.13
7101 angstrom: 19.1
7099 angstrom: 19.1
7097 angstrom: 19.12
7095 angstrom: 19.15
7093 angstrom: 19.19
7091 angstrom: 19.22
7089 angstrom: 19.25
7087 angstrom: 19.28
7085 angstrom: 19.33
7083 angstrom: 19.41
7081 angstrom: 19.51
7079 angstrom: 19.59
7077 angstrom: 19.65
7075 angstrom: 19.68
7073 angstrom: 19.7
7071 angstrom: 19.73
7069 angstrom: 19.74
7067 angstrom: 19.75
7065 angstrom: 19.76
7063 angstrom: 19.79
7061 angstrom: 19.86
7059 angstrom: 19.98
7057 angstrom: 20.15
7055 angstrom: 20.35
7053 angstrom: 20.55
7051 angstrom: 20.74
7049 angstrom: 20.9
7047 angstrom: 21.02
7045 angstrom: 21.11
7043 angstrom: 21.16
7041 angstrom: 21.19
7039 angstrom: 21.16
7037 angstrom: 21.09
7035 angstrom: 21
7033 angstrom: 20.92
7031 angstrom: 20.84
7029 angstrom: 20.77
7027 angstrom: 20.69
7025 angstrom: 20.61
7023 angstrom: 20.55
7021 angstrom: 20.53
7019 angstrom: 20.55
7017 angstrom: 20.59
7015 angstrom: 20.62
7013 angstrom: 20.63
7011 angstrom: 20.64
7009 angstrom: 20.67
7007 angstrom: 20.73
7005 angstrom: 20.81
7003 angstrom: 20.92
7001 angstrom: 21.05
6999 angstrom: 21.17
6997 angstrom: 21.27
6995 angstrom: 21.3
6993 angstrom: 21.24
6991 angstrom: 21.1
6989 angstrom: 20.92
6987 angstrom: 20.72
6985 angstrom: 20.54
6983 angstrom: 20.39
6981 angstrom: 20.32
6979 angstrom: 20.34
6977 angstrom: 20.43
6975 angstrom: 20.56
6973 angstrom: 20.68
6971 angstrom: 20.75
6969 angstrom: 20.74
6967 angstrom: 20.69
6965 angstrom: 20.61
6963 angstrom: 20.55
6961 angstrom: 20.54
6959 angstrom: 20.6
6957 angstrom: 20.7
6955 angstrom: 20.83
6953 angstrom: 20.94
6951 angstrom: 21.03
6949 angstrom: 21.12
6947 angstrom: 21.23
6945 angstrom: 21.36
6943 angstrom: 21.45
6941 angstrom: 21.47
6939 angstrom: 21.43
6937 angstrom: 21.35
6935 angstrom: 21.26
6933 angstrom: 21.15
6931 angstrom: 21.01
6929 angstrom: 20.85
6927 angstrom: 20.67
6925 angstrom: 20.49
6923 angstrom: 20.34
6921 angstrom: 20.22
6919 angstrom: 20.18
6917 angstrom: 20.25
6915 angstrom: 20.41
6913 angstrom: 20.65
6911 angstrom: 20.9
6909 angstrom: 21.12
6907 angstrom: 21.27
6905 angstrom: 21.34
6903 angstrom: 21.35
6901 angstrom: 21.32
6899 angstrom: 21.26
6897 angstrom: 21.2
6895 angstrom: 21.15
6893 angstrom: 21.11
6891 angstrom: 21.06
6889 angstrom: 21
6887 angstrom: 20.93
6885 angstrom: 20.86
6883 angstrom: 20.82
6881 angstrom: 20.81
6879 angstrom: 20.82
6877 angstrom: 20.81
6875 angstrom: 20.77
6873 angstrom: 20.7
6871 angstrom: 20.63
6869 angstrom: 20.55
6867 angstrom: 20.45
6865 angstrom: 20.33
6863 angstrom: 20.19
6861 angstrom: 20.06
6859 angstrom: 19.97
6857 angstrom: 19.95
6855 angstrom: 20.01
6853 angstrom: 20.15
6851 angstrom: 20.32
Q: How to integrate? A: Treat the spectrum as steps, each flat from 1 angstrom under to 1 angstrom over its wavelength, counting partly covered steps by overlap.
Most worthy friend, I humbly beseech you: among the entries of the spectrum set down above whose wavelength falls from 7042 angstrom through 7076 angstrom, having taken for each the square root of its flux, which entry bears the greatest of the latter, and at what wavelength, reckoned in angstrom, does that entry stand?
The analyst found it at 7043 angstrom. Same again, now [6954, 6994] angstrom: 6993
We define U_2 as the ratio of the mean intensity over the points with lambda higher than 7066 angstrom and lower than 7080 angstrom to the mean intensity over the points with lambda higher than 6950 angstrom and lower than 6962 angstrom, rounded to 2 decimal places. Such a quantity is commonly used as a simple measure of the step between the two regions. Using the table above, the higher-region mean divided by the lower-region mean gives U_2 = 0.95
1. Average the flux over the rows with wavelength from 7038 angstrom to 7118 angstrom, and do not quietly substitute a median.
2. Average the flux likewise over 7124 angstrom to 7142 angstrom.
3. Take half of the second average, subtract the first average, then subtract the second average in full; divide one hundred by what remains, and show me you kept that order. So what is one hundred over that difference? -3.44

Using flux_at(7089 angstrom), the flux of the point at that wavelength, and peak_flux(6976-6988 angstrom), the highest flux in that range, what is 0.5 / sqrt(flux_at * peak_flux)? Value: 0.0250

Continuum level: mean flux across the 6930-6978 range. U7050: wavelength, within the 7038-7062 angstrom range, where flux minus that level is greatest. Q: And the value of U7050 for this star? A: 7041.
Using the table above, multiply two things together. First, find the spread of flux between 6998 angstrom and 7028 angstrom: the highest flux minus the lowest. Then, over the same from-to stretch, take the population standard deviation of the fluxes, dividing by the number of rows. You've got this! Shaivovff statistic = 0.12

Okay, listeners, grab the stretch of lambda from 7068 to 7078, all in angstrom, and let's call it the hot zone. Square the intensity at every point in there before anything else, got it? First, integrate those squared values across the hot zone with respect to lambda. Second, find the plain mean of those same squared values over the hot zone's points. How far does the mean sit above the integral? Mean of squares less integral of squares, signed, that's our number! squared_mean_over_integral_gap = -3493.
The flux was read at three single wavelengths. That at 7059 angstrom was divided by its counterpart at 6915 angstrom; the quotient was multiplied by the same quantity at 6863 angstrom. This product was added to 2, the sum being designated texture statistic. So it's 21.8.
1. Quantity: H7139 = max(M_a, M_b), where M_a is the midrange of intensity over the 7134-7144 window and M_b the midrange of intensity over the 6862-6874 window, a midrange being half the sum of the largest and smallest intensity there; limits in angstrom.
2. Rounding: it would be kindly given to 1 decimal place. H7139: 20.4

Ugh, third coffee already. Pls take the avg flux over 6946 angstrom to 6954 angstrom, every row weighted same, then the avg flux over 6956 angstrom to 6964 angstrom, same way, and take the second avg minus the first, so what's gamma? -0.48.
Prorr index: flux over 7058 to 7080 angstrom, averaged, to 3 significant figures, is 19.7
